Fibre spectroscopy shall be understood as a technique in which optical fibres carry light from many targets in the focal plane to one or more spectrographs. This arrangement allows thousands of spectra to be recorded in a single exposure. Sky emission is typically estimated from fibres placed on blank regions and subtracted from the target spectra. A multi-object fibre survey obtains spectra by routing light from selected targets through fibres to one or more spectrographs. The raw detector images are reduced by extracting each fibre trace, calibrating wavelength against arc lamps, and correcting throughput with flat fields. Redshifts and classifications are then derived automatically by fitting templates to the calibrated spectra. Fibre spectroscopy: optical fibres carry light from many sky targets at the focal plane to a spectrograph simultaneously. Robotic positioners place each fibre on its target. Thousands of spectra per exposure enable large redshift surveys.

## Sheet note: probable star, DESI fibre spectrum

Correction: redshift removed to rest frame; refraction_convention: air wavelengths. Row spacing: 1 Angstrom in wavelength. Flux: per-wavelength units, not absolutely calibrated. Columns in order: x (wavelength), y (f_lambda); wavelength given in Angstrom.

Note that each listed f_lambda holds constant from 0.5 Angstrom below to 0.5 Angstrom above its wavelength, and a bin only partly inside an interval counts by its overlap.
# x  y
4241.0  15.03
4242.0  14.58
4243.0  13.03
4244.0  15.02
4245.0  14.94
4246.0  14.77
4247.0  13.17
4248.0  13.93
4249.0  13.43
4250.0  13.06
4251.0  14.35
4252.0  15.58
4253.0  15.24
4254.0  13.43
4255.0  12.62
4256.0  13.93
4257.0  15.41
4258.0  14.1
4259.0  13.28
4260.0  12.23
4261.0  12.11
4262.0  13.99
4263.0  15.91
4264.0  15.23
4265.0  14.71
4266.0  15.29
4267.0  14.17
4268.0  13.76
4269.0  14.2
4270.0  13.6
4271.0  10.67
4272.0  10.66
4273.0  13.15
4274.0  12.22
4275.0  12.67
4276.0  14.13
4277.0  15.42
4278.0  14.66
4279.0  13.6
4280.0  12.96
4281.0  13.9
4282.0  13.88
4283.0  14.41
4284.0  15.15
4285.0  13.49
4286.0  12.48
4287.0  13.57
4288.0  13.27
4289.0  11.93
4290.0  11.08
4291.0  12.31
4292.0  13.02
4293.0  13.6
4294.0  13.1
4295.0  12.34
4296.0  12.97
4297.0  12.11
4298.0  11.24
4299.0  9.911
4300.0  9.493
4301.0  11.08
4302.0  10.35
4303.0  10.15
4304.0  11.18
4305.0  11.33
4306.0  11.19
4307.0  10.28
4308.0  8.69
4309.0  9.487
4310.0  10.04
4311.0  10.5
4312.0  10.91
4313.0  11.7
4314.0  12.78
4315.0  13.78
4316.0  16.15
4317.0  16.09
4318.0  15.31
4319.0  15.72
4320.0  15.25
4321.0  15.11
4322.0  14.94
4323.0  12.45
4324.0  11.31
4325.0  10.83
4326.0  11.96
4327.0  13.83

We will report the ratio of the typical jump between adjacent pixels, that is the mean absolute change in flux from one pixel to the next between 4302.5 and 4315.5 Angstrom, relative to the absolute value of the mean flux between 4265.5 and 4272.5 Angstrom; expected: 0.0563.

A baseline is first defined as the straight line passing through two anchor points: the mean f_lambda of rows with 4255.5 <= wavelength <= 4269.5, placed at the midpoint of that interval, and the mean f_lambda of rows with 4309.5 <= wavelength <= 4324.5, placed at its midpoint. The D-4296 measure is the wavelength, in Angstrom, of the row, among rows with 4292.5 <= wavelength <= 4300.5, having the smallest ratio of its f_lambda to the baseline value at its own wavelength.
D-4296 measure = 4300.0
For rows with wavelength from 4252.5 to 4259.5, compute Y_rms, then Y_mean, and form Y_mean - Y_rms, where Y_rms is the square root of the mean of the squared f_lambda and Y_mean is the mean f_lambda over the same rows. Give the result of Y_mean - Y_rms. -0.03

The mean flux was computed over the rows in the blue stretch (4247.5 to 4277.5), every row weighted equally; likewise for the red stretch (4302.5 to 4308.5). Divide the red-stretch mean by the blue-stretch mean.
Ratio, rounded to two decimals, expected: 0.76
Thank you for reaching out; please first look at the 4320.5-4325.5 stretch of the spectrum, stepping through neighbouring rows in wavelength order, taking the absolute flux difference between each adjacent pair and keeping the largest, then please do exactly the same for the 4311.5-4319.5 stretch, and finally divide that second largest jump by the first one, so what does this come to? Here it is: 0.95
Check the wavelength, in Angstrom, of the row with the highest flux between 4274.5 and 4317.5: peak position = 4316.0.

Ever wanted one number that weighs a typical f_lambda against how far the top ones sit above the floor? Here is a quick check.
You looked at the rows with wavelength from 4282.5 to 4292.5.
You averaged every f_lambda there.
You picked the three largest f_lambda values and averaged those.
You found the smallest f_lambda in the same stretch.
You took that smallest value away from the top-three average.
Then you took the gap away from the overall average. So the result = 9.8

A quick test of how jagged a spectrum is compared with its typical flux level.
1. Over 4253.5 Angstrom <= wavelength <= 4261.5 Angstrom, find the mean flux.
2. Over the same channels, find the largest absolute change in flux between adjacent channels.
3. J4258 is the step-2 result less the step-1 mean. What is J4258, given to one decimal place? -11.9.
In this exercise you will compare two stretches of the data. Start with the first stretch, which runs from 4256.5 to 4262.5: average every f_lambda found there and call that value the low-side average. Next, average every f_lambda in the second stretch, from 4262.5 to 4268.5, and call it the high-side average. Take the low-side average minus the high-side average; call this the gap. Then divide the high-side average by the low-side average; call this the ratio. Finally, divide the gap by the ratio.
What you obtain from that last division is -1.2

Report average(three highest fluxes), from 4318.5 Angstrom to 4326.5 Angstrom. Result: 15.4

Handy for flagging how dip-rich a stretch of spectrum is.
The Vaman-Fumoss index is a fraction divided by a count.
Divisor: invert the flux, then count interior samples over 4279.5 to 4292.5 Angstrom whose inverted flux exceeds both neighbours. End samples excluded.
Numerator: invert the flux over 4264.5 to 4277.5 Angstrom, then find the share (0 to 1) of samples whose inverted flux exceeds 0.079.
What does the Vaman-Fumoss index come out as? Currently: 0.077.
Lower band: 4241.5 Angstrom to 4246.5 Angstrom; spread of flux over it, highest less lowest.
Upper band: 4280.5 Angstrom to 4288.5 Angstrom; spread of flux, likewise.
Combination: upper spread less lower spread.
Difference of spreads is 0.7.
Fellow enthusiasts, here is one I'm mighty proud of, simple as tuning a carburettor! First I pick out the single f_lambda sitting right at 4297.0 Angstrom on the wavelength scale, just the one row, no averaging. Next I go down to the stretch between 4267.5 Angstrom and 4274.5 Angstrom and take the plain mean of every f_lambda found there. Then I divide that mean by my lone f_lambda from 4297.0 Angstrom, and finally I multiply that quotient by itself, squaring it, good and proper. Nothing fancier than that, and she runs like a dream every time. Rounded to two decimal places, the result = 1.08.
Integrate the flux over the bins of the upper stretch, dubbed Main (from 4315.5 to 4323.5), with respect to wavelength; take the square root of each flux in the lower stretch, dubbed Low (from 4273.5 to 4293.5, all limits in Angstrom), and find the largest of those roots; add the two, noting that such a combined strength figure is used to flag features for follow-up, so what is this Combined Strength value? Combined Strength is 125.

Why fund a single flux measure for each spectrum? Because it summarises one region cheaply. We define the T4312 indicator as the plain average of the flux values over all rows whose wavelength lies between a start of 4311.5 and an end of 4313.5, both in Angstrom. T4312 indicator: 11.3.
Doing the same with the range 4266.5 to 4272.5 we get 12.8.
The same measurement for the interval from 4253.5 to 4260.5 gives 13.6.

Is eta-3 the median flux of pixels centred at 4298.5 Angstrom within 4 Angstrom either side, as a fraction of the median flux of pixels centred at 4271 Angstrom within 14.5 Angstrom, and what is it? 0.80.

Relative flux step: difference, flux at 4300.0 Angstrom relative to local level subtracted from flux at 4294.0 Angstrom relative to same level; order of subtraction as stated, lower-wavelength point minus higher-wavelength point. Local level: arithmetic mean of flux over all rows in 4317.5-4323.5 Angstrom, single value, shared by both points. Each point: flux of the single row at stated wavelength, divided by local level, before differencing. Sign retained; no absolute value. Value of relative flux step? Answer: 0.24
